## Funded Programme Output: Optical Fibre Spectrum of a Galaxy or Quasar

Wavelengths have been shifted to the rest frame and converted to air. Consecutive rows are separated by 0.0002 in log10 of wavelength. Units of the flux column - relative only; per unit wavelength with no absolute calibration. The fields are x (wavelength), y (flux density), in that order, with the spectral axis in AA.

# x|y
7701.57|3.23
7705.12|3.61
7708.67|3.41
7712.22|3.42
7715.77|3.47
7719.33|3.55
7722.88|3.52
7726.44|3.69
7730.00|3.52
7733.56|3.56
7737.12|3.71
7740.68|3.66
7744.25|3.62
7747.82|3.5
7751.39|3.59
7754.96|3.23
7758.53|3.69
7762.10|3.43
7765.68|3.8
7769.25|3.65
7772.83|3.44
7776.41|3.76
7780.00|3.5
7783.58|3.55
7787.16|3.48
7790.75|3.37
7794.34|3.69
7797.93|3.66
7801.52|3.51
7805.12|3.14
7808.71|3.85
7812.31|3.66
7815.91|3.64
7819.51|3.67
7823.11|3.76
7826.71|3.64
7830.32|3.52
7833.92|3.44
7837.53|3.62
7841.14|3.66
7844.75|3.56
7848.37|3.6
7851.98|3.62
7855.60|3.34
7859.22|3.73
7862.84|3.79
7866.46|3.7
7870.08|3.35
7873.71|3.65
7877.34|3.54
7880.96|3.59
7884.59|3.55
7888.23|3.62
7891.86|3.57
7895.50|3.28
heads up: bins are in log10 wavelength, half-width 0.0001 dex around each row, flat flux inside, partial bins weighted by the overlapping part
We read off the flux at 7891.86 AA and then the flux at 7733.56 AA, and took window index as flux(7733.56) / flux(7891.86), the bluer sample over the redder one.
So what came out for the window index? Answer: 1.00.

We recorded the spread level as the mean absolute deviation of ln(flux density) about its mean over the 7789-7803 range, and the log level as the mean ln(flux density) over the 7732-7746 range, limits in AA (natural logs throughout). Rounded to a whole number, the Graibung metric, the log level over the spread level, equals 39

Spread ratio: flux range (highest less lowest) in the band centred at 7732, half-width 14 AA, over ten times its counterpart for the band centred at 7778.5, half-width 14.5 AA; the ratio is 0.044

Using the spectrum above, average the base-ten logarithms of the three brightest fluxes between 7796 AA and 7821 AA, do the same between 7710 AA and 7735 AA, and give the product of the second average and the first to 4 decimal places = 0.3177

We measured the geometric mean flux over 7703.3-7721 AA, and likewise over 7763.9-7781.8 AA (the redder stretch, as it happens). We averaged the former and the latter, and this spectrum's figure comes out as 3.56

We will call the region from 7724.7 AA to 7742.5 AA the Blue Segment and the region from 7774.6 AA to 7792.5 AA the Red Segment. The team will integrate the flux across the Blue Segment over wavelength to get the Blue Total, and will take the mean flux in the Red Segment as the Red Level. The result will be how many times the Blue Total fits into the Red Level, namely 0.0547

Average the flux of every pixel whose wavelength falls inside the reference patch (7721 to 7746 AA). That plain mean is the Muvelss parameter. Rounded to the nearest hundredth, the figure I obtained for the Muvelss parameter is 3.61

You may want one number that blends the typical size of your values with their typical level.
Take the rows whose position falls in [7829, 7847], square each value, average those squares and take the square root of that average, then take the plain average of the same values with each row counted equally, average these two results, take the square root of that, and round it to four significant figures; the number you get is 1.887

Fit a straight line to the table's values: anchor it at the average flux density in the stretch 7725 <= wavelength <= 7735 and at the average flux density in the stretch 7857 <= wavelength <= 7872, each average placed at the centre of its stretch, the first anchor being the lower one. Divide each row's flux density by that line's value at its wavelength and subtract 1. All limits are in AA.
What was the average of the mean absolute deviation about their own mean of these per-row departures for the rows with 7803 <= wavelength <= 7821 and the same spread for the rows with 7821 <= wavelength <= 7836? 0.040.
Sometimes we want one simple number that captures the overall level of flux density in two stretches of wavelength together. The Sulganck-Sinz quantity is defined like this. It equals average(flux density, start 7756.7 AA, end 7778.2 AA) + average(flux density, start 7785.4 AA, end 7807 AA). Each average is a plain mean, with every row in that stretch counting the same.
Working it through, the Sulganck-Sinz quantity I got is 7.10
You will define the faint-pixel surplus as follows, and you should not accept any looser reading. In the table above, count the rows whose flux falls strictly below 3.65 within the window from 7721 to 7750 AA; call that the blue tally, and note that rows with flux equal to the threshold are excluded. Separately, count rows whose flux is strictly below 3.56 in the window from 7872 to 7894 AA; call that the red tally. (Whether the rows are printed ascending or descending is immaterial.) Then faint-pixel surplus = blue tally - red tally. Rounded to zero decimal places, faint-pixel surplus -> 3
